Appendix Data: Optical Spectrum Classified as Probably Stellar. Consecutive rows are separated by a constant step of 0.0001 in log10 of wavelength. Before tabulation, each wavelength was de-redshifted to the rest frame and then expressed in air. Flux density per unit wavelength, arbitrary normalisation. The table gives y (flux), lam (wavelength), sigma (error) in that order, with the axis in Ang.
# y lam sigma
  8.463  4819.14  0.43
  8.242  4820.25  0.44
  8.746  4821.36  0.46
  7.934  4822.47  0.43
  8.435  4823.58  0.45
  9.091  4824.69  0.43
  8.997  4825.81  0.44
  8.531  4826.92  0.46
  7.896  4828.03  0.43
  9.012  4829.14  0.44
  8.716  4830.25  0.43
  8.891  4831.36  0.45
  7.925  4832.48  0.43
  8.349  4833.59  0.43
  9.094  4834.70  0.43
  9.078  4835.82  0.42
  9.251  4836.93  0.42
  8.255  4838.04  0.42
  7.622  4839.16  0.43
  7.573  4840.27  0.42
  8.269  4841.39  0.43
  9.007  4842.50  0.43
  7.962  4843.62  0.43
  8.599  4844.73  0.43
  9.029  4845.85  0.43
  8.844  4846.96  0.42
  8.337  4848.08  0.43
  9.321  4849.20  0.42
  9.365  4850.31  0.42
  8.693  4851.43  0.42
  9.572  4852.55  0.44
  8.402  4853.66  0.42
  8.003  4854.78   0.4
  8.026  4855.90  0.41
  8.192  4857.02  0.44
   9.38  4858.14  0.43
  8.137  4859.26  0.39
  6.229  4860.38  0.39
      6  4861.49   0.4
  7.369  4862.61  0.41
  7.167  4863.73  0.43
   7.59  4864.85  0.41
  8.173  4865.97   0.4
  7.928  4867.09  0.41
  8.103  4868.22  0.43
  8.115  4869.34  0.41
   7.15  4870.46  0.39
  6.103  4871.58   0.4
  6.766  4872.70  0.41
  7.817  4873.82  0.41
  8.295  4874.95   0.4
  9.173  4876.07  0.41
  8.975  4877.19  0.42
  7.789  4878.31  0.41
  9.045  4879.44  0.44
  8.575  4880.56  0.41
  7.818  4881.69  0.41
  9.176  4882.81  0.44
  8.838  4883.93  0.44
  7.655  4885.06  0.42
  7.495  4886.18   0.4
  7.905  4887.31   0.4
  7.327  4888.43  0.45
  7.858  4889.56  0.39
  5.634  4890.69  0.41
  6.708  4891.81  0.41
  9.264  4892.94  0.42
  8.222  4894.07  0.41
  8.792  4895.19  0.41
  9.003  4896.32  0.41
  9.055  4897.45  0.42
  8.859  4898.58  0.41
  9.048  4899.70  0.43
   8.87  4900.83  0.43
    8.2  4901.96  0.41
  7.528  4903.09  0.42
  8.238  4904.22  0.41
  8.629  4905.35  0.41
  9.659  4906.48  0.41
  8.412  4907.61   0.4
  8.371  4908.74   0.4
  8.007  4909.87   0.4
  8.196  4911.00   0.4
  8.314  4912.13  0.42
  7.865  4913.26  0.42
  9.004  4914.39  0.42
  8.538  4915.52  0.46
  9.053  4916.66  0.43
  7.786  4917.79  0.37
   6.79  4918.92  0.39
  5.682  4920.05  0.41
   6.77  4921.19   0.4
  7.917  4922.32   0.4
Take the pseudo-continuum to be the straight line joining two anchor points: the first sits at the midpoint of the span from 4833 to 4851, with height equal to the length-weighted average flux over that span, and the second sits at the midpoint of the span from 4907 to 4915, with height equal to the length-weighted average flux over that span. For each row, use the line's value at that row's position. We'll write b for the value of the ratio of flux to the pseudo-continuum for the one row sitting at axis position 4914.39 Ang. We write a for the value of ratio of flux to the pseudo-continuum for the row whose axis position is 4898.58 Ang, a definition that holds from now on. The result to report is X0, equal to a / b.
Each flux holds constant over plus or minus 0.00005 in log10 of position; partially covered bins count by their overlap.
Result 0.98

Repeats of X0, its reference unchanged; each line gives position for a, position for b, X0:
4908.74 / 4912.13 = 1.01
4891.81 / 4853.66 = 0.81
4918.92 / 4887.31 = 0.87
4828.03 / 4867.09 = 0.98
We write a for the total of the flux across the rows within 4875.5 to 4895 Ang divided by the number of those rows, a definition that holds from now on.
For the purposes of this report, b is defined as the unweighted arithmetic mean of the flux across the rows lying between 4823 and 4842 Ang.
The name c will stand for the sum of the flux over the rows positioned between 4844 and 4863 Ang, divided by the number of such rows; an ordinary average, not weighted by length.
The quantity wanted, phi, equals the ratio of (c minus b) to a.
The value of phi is -0.03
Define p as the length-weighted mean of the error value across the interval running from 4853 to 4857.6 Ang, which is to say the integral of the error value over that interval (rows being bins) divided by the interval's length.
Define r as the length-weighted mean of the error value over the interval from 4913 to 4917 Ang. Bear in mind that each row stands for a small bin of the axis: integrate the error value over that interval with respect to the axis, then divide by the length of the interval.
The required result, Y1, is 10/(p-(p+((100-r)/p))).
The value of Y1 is -0.0420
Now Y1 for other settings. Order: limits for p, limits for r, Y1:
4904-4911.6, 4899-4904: -0.0406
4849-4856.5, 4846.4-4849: -0.0421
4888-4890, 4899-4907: -0.0421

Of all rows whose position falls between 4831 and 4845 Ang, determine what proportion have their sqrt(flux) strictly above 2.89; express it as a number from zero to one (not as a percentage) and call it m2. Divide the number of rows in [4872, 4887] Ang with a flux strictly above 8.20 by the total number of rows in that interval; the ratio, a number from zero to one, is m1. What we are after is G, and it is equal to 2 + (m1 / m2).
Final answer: 3.2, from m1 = 0.54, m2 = 0.46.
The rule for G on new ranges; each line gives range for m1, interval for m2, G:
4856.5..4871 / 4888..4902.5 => 2.1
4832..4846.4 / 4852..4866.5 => 5.0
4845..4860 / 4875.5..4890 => 3.5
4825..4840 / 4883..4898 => 4.0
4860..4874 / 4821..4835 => 2.0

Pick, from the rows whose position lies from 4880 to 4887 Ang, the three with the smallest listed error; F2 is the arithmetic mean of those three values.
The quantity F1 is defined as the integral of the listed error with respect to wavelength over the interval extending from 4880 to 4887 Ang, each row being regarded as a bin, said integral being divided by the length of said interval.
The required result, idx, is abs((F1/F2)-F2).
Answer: 0.624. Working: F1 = 0.419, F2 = 0.407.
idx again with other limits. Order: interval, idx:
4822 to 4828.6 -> 0.593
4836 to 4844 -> 0.593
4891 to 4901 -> 0.605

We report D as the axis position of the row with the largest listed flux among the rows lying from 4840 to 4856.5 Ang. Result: 4852.55 Ang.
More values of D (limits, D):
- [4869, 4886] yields 4882.81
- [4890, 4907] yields 4906.48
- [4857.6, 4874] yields 4858.14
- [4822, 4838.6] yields 4836.93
